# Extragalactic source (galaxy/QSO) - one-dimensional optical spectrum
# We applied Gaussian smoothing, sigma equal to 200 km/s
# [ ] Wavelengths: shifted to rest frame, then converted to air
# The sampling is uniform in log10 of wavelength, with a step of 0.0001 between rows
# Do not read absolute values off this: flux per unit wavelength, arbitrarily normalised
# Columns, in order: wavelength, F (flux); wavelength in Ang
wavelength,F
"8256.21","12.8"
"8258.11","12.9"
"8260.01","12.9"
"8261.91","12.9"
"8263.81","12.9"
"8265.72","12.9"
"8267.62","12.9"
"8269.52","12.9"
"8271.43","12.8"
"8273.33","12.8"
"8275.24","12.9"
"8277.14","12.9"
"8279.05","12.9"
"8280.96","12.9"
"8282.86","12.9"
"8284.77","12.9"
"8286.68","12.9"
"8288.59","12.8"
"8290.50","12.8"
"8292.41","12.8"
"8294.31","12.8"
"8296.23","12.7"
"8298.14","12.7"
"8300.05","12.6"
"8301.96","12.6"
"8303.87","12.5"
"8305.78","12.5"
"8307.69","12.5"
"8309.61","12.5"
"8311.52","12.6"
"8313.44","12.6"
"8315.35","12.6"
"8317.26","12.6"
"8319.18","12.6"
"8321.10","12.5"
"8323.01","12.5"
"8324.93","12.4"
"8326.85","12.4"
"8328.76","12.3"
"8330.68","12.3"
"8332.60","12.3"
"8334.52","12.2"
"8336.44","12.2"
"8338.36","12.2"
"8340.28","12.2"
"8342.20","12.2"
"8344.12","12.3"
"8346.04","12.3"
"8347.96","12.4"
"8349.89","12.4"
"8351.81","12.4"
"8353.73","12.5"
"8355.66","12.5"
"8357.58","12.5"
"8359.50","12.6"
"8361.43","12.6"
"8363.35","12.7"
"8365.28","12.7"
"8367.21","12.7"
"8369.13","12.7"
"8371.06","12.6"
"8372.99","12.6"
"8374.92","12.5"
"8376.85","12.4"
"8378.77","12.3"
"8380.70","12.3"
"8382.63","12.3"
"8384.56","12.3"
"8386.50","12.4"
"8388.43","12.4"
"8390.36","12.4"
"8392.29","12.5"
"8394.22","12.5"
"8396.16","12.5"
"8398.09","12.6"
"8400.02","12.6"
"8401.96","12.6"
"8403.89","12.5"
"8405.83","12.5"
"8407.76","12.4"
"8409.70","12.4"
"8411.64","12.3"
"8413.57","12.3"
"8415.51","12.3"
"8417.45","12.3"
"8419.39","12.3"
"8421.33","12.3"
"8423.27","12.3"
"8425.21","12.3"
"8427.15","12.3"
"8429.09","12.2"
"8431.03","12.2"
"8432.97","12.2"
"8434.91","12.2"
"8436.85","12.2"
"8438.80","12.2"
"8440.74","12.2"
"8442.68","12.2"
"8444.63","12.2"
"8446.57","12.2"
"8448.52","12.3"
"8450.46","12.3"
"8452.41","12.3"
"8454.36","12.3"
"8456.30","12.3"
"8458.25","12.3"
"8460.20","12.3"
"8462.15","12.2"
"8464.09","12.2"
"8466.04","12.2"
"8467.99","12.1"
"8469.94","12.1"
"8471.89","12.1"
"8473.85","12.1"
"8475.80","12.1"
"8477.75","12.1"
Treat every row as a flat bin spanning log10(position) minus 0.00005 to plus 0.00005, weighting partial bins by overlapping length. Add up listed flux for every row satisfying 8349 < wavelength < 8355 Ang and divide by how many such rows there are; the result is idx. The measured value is 12.4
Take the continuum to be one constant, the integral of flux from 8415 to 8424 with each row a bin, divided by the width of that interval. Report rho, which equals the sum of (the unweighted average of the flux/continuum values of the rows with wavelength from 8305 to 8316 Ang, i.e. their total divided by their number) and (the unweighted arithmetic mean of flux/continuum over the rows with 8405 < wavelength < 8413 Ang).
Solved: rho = 2.03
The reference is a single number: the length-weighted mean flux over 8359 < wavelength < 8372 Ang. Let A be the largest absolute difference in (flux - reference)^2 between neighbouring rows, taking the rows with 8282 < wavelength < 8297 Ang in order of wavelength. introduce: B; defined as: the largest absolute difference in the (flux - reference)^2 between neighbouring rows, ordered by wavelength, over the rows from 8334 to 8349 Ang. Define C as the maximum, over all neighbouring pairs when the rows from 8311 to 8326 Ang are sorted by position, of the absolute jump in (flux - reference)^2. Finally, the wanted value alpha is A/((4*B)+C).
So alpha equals 0.11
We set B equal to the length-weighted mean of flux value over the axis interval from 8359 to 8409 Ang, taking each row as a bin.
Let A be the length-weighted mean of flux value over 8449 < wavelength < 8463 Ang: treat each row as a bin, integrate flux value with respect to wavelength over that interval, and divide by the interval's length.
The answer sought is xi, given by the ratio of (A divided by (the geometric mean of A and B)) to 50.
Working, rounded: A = 12.3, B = 12.5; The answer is 0.0198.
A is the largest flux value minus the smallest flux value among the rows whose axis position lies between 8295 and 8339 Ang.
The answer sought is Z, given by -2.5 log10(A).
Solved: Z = 0.75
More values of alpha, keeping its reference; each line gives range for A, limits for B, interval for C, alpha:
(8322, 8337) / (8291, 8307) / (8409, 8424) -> 0.56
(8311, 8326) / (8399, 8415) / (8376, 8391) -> 0.13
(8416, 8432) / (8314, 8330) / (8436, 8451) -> 0.25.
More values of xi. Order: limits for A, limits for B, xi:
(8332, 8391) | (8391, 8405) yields 0.0199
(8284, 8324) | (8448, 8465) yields 0.0203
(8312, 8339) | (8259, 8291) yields 0.0196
